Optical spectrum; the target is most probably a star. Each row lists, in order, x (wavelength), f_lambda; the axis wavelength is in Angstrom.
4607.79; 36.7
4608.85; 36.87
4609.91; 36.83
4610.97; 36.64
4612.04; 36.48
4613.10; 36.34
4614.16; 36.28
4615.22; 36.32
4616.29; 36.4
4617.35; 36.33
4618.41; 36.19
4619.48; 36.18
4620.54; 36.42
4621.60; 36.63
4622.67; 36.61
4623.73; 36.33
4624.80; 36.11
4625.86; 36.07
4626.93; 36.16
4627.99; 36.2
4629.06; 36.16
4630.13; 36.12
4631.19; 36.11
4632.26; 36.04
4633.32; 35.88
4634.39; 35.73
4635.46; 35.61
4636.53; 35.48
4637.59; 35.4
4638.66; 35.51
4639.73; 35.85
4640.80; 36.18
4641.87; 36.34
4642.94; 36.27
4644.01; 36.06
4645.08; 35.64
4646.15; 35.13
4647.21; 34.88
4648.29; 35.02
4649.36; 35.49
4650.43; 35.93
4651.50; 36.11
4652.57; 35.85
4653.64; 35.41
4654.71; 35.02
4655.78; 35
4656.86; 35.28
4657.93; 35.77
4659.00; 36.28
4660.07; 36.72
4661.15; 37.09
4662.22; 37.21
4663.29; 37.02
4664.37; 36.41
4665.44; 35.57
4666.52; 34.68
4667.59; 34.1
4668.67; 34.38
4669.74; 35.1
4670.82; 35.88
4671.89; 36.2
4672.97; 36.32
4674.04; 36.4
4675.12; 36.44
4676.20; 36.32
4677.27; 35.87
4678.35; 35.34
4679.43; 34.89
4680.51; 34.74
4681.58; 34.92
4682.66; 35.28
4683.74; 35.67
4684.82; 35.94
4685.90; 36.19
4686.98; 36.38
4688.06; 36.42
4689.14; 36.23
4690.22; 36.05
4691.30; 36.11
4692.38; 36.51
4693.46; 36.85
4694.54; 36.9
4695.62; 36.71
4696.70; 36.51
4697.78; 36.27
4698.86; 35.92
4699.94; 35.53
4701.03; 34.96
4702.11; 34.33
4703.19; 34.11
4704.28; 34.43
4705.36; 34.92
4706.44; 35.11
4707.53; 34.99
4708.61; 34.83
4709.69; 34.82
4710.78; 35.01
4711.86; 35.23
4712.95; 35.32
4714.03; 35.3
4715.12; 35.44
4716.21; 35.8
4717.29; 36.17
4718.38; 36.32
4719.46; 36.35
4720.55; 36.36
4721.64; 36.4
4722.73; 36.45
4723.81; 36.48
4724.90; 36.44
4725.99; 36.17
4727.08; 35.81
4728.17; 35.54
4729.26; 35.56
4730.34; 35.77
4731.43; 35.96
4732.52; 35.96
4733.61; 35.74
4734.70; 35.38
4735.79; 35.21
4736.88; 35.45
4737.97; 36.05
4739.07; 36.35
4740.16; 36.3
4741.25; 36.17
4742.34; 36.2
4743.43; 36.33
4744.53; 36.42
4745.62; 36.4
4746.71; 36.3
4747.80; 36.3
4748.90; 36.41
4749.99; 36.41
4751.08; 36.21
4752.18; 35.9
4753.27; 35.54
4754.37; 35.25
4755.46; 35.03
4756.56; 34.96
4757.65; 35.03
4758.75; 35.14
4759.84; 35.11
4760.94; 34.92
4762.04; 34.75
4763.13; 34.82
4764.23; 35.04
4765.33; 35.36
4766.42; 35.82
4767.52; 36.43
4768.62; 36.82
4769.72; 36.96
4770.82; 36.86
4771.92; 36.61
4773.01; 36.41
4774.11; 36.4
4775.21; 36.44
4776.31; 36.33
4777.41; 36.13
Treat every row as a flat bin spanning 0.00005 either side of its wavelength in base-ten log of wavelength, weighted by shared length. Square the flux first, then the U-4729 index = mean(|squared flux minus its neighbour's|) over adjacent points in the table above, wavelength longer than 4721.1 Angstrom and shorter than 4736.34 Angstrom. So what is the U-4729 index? 12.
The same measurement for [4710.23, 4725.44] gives 9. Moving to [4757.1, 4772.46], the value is 17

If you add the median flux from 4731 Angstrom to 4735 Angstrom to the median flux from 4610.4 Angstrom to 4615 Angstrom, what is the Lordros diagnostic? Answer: 72.3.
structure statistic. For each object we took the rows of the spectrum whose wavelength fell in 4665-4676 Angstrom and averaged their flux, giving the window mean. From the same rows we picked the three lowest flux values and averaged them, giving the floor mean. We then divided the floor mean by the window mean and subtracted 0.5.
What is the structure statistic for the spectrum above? 0.468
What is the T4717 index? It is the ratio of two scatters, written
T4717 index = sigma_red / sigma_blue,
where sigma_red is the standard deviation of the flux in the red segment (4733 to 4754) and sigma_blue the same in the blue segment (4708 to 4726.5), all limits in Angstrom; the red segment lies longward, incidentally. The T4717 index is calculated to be 0.6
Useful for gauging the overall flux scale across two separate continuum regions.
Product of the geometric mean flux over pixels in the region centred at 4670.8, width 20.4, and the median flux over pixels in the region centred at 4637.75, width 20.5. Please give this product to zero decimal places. 1284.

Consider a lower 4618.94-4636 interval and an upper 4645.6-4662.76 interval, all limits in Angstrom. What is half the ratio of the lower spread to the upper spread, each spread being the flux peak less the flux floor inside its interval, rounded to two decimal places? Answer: 0.22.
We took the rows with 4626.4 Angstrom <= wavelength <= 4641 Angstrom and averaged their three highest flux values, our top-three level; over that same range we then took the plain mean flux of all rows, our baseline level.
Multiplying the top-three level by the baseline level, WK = 1298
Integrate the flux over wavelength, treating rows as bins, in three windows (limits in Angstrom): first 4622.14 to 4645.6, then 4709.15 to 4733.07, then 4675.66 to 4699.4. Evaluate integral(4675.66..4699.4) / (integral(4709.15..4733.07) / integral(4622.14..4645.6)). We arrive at 842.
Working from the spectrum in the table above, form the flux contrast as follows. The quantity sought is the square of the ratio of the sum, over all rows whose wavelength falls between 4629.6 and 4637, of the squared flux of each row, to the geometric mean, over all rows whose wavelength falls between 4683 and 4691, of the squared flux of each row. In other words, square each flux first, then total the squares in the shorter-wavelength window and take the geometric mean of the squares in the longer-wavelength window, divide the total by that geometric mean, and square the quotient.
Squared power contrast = 48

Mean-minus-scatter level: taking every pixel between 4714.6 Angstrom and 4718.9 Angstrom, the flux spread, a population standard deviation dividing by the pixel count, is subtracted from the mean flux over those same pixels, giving 35.6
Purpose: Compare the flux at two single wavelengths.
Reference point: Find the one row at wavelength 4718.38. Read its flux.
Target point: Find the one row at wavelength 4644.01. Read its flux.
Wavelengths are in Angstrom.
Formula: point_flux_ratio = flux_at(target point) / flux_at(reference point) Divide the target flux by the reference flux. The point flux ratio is 0.993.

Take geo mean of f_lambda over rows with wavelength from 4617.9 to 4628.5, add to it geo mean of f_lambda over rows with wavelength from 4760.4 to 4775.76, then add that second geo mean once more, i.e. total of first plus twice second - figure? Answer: 108.2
